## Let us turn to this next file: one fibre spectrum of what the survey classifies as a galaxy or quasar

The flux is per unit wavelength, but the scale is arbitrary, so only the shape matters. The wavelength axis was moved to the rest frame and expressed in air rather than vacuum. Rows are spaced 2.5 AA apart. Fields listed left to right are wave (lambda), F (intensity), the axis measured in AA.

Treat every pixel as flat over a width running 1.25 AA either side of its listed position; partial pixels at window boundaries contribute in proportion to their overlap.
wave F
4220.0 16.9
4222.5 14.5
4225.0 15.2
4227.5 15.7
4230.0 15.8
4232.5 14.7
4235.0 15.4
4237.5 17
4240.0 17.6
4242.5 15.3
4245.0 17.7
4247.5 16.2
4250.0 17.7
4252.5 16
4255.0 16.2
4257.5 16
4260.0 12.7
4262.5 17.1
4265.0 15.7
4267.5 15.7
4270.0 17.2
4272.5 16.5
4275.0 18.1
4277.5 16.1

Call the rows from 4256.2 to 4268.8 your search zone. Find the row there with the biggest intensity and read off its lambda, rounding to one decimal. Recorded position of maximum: 4262.5 AA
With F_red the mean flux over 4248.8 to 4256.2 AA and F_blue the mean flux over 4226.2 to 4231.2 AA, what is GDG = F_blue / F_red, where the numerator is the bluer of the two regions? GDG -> 0.95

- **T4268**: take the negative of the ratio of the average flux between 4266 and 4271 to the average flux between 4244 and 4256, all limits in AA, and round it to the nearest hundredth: -0.98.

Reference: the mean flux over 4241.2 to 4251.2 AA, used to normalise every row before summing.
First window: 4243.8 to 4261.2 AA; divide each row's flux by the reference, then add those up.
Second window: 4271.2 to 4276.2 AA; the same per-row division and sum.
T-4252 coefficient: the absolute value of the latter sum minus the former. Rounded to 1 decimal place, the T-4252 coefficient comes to 4.7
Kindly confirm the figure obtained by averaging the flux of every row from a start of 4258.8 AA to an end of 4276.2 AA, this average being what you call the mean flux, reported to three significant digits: 16.1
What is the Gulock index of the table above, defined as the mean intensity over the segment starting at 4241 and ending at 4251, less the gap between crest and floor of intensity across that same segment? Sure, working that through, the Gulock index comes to 14.3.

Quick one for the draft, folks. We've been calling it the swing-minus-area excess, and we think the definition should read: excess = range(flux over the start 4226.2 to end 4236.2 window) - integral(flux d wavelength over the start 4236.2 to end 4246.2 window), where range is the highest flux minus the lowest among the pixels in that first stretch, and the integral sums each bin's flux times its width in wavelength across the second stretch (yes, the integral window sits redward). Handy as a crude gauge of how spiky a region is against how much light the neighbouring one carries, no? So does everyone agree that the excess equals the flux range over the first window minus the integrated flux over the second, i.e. -168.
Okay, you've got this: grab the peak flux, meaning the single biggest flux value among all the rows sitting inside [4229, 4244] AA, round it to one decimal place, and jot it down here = 17.6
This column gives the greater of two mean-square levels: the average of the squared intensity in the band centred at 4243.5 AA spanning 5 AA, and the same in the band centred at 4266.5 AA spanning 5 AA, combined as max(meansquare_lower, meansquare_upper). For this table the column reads 274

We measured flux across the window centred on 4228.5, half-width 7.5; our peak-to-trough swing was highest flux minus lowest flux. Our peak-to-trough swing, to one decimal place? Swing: 1.3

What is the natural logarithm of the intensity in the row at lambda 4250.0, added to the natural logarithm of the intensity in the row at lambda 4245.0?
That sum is 5.747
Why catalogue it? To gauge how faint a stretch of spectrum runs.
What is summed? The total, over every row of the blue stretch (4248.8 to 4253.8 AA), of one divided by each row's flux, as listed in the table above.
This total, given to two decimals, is 0.12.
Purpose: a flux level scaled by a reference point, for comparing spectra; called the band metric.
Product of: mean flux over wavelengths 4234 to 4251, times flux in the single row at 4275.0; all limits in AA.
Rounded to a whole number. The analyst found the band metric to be 302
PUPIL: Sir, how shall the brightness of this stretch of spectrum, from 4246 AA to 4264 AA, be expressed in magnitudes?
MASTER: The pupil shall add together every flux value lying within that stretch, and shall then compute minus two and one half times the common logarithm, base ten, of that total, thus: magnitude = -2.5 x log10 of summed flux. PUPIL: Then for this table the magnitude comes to -5.1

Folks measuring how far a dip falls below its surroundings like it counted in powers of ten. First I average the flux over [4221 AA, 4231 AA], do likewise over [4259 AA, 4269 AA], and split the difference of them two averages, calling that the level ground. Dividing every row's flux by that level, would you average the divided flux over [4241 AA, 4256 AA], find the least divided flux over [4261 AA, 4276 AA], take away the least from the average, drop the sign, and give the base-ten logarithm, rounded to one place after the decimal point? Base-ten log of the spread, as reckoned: -1.3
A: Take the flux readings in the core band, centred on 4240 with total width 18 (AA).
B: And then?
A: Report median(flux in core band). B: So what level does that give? 16.2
